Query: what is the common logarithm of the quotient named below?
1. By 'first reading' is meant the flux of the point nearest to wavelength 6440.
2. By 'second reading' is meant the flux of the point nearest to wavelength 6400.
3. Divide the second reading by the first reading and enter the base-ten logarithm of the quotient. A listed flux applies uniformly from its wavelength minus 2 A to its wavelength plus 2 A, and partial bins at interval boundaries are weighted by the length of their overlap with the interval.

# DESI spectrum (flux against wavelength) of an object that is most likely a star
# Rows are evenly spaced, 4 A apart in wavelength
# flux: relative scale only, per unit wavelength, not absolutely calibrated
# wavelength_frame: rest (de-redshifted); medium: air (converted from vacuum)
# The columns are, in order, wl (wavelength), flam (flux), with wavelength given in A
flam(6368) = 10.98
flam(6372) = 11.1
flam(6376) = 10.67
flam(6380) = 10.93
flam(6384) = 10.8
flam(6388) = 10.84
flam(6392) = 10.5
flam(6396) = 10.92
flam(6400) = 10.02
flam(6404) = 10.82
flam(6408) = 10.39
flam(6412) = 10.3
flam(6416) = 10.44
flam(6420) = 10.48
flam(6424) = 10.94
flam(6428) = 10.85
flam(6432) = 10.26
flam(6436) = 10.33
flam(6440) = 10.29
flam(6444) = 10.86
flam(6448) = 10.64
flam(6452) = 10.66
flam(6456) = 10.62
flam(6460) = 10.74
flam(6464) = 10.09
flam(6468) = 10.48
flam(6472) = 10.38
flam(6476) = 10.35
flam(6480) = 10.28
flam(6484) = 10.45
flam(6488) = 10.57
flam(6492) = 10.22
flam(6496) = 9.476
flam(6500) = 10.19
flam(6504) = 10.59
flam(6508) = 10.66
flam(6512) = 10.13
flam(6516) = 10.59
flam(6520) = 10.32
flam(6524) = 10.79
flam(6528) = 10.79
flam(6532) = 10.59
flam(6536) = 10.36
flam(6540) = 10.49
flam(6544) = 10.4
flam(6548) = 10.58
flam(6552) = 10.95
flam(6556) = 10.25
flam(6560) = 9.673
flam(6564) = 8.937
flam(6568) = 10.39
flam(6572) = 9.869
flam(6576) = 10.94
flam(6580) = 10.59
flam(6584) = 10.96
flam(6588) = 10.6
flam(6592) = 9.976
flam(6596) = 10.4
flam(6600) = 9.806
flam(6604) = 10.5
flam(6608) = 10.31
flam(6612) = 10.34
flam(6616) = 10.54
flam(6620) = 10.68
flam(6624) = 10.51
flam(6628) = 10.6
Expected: -0.01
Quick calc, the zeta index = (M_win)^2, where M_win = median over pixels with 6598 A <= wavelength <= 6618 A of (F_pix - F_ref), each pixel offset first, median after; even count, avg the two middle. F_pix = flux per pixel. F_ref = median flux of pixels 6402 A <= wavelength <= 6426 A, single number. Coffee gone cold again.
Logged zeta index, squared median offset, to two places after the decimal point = 0.01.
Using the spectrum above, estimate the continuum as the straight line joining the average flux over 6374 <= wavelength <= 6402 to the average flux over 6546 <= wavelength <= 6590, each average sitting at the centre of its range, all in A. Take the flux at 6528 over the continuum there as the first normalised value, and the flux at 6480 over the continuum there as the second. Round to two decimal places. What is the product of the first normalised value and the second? 1.01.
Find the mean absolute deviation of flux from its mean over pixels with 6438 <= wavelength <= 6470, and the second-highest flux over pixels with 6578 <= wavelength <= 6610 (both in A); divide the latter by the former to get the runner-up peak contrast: 54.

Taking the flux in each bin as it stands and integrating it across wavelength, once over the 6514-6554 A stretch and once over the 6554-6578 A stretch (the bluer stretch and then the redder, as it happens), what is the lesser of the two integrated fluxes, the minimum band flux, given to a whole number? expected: 240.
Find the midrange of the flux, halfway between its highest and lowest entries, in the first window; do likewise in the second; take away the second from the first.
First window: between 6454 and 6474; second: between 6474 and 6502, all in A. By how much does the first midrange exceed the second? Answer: 0.39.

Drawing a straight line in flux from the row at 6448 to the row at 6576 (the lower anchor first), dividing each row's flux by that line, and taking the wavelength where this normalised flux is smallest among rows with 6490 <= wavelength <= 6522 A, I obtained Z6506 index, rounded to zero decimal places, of 6496 A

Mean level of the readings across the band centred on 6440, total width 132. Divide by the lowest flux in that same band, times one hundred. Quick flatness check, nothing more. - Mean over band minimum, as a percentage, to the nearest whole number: 111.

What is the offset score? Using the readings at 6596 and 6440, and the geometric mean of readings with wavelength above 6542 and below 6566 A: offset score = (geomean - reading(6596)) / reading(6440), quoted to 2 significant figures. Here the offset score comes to -0.028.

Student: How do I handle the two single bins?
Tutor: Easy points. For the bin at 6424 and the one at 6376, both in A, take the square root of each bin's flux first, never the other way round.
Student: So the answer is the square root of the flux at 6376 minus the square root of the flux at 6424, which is -0.04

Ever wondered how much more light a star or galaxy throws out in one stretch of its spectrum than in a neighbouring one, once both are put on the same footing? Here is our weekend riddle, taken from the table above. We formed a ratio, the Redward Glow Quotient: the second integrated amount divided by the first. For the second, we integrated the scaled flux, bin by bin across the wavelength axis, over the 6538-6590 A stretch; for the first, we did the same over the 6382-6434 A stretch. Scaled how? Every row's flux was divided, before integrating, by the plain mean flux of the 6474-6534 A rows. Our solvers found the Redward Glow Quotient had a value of 0.98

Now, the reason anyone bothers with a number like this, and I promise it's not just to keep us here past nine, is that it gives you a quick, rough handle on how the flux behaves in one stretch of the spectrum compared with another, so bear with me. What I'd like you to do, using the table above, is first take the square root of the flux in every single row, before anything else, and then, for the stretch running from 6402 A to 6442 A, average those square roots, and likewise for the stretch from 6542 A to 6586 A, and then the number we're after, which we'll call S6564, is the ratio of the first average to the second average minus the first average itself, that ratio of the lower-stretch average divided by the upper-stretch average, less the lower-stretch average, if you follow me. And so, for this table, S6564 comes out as -2.23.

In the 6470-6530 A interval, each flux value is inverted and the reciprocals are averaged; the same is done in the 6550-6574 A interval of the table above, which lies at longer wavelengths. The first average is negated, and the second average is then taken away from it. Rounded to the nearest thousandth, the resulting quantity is -0.197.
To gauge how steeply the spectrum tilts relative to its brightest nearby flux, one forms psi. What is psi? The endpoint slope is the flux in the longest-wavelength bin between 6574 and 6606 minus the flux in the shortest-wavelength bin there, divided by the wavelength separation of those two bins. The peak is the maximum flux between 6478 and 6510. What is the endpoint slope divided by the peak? -0.0015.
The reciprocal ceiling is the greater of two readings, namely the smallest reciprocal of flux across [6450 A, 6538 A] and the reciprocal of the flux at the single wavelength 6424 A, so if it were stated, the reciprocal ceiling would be 0.0927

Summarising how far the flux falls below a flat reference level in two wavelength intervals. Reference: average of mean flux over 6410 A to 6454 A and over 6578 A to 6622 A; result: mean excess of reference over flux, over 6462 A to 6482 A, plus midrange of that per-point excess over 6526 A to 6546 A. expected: 0.09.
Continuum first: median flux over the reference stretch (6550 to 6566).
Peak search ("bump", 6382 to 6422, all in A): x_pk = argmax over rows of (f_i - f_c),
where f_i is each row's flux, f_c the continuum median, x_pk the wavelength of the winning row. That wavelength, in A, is 6396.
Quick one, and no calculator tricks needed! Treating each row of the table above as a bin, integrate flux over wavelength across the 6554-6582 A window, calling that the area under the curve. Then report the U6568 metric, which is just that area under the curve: 283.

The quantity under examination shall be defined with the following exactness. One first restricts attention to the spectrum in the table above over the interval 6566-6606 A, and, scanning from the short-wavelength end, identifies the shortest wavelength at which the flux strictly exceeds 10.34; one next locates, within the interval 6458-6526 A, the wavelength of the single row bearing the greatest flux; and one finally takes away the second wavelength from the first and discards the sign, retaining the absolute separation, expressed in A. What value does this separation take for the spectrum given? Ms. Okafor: 44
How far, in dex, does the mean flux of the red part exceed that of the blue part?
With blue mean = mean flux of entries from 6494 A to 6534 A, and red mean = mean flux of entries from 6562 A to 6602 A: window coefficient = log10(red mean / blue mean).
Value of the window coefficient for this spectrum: -0.0070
